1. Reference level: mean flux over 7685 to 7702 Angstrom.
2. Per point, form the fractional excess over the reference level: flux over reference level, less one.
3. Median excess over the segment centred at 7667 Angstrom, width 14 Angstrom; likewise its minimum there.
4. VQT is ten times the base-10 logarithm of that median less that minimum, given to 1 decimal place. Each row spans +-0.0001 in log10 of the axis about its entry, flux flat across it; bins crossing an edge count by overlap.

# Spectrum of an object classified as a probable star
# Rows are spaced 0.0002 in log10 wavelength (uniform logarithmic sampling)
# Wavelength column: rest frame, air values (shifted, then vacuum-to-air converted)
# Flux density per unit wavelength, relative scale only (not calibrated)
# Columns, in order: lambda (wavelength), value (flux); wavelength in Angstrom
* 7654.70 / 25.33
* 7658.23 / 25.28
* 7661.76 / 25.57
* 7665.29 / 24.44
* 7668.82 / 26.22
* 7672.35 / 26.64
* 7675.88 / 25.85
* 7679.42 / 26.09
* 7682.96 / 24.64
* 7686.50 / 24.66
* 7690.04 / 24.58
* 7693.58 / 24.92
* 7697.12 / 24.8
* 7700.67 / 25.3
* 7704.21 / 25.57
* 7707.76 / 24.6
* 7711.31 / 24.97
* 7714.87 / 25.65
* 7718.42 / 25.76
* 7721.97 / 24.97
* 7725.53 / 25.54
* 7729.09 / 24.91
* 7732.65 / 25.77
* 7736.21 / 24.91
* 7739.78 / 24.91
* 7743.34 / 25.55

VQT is -12.3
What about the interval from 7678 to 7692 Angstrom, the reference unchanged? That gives -25.5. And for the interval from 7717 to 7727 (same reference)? -16.4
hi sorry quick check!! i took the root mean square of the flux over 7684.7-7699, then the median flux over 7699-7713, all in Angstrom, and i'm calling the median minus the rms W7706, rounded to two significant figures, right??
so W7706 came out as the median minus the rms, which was 0.39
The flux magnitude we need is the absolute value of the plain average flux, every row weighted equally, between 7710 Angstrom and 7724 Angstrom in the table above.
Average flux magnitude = 25.3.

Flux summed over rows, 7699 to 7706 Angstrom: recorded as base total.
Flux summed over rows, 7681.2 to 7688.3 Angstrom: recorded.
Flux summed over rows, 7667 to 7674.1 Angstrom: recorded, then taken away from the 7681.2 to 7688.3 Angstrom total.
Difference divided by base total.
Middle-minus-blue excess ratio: -0.07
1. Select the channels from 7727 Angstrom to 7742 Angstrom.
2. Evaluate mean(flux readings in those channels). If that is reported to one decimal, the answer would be 25.1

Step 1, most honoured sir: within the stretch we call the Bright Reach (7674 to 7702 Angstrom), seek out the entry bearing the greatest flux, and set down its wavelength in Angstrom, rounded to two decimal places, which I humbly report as 7679.42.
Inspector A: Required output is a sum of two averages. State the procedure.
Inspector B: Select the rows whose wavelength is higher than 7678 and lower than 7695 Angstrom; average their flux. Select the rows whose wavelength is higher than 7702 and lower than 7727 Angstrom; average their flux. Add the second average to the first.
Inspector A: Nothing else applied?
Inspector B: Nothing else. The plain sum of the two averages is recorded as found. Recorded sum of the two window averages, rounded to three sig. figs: 50.3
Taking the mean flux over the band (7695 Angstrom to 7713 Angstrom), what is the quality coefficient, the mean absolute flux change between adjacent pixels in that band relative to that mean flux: 0.021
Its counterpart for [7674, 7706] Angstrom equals 0.015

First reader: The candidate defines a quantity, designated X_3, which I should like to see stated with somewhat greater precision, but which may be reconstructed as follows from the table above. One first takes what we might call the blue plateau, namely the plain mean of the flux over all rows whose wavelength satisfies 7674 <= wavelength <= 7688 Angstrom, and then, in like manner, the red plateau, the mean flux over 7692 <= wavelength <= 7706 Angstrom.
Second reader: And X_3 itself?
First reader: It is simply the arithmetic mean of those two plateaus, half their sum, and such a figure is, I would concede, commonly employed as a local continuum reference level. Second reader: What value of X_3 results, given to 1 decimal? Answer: 25.2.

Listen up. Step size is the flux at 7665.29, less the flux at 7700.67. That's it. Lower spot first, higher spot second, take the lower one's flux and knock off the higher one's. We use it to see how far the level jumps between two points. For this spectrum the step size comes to -0.9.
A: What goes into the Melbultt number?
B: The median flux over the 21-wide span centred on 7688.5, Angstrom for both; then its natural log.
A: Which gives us 3.21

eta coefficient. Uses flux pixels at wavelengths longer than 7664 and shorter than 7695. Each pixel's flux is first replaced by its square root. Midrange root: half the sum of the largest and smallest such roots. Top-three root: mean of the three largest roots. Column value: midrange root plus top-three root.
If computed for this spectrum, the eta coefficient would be 10.2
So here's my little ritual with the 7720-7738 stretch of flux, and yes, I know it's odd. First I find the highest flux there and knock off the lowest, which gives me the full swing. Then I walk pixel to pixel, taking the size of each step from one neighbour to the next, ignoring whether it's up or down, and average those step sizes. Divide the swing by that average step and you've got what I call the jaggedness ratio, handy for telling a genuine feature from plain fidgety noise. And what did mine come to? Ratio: 1.2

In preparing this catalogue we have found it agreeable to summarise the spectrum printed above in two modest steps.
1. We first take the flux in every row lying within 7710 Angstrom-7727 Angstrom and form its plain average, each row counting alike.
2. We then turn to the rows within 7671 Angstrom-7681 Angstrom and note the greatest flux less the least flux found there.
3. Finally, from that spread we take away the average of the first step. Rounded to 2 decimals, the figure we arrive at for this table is -24.59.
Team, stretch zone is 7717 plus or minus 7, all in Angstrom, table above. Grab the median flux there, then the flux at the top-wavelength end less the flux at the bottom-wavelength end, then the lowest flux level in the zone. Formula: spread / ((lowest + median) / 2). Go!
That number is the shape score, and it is 0.00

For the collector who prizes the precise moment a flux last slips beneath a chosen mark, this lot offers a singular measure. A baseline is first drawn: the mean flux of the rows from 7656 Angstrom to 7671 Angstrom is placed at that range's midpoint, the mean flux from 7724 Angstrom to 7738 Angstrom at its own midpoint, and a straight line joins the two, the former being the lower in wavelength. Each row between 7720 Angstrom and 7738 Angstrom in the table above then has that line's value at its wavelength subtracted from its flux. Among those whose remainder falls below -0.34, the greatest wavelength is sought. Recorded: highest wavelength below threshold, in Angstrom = 7736.21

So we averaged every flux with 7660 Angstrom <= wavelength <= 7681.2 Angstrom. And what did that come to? 25.80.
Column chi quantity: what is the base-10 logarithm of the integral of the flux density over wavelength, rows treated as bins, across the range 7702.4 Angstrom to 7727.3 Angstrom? 2.80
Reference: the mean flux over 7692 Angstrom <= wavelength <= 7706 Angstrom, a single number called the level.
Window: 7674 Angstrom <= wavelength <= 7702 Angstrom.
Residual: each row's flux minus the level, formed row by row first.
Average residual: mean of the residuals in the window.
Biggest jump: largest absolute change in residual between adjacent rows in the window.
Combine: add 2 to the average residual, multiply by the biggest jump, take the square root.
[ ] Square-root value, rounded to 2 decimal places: 1.68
